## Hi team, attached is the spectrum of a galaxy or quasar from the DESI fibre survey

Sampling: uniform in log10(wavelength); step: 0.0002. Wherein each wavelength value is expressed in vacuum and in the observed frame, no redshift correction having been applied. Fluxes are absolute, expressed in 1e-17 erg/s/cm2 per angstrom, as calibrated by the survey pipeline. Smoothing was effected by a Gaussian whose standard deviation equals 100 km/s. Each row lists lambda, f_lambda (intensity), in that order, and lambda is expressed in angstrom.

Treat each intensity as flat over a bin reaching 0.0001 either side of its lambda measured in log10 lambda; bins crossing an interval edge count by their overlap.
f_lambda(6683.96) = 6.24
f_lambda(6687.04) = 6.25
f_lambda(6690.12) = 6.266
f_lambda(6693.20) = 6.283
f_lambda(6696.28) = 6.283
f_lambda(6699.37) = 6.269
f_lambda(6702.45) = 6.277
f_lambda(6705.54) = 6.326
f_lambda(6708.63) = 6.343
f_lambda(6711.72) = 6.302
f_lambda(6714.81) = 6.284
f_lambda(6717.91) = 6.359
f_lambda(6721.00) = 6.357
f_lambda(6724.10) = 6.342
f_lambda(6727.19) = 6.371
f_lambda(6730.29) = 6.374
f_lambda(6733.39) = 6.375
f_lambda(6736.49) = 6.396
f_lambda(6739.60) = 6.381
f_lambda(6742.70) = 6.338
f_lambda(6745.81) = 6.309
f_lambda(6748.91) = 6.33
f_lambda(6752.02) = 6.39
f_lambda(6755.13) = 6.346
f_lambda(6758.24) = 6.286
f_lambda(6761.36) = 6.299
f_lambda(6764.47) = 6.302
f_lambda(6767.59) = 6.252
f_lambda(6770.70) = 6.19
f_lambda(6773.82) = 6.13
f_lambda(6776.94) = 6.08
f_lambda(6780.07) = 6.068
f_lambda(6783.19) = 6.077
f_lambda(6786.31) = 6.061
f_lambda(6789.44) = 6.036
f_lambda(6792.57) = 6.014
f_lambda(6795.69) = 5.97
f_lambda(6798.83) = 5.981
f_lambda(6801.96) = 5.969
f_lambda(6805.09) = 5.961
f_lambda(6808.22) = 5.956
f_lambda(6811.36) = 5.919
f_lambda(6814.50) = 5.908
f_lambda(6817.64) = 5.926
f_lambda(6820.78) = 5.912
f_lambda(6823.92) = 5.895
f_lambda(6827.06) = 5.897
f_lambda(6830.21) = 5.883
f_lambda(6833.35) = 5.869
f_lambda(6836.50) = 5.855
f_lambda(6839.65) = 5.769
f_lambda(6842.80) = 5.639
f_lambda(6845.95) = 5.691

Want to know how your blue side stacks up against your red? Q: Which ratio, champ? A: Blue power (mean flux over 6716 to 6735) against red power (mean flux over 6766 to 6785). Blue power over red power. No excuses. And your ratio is 1.04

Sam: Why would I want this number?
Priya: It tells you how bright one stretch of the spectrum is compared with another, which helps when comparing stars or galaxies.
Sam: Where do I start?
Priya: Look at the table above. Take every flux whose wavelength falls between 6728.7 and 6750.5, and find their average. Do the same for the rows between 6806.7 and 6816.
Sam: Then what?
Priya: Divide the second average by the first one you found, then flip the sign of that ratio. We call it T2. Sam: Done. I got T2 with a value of -0.932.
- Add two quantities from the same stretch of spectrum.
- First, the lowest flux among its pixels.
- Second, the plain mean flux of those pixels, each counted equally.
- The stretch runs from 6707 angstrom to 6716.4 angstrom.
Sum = 12.6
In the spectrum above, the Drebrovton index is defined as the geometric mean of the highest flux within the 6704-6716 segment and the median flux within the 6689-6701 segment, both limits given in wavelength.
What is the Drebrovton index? 6.31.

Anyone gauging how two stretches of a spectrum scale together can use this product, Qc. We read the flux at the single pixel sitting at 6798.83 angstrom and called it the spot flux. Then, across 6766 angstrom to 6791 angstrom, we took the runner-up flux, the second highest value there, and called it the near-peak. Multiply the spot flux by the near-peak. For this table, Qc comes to 37.0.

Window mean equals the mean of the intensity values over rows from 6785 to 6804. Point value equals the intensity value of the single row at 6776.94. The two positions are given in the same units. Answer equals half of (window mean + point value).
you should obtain 6.04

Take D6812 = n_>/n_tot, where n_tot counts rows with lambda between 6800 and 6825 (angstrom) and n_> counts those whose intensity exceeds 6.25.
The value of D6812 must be 0.0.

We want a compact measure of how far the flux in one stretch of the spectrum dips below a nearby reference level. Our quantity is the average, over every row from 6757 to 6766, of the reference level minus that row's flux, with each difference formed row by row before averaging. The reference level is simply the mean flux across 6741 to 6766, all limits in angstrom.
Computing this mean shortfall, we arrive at 0.03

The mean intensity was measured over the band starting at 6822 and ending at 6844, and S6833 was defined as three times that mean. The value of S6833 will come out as 17.5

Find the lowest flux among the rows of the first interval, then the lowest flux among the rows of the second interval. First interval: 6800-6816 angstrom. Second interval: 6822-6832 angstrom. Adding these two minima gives 11.8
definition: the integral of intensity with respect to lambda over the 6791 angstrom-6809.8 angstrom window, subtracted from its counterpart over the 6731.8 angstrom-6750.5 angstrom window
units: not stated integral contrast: 6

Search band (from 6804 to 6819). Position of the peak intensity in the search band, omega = 6805.09 angstrom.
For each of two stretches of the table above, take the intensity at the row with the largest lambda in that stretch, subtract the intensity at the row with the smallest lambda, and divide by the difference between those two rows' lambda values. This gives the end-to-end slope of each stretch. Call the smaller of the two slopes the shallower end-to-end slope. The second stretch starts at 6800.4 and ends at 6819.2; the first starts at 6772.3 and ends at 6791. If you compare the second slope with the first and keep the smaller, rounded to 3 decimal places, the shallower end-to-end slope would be -0.006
